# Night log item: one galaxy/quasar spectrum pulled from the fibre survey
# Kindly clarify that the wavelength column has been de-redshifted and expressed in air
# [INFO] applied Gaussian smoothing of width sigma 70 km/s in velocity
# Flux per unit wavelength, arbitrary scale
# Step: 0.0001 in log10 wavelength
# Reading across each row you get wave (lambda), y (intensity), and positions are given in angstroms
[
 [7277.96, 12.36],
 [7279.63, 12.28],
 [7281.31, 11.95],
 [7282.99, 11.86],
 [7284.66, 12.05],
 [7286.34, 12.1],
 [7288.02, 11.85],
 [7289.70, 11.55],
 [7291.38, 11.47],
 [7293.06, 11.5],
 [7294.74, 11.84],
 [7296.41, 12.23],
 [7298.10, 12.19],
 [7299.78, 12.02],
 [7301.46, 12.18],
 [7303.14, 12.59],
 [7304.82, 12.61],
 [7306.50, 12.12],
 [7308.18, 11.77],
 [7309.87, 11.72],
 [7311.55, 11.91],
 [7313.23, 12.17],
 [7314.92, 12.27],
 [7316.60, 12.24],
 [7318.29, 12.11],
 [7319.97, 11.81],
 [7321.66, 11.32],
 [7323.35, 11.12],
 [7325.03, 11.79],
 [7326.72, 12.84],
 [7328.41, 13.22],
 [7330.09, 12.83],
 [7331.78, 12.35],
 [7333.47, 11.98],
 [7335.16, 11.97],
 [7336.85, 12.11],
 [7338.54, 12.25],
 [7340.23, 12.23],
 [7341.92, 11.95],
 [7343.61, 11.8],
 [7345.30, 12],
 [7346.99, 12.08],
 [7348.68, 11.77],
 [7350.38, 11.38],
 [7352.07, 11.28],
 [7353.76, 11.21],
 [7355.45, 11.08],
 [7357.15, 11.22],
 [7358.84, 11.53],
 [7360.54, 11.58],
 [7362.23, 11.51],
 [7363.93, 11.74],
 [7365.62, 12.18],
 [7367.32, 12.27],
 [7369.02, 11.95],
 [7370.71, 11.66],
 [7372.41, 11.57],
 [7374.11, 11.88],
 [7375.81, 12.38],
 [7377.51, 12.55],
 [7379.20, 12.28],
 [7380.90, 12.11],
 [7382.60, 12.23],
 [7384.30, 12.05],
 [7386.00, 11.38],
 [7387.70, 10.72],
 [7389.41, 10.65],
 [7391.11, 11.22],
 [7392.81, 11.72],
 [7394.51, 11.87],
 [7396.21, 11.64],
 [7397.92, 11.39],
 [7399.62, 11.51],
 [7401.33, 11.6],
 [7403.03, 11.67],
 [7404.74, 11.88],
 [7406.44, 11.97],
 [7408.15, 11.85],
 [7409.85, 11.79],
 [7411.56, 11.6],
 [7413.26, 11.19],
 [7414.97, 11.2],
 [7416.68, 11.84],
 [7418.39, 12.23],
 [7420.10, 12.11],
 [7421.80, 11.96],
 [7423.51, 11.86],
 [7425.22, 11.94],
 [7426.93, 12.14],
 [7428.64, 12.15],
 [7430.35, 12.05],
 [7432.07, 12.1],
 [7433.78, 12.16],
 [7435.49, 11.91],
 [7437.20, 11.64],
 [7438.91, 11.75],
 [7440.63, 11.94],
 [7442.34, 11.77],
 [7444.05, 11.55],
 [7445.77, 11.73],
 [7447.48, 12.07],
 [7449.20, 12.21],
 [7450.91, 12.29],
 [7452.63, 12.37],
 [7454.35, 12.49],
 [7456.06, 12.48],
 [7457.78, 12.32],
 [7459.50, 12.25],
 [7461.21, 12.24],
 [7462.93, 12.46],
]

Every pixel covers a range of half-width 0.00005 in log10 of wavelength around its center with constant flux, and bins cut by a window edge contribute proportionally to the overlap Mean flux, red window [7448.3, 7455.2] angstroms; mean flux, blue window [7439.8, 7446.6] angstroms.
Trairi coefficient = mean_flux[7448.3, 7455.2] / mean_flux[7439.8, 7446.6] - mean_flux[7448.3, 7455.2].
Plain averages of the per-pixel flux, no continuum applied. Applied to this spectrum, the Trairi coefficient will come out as -11.3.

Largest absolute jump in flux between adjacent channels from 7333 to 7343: 0.28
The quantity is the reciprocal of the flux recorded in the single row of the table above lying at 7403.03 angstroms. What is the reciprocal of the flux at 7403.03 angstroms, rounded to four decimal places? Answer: 0.0857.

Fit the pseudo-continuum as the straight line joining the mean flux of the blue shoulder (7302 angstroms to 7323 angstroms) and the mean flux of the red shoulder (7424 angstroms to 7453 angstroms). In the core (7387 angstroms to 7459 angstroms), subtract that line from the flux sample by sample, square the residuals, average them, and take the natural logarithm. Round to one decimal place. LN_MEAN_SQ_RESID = -1.6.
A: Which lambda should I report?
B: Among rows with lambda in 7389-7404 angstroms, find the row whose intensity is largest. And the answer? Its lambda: 7394.51 angstroms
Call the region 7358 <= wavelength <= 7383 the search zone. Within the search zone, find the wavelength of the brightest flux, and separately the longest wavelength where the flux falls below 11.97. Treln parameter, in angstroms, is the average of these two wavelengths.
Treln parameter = 7375.8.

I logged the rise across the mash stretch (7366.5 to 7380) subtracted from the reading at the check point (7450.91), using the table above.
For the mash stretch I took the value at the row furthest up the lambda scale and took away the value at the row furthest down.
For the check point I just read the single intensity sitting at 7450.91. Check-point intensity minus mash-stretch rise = 12.3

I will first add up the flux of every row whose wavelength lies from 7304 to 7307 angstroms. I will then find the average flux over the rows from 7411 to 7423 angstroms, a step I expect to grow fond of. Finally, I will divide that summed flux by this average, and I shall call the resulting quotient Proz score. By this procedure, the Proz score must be 2.1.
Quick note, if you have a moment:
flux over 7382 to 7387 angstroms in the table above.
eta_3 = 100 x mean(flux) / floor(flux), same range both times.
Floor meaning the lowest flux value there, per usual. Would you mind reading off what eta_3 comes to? 104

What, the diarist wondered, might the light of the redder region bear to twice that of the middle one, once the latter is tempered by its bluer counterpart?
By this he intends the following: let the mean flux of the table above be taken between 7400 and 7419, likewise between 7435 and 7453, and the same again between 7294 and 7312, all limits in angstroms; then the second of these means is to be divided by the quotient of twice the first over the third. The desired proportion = 6.17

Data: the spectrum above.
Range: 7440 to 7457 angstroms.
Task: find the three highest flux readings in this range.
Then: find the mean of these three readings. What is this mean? 12.4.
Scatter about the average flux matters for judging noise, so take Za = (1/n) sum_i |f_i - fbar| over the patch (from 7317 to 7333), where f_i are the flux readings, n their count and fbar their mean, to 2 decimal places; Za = 0.58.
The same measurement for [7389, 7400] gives 0.29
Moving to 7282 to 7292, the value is 0.20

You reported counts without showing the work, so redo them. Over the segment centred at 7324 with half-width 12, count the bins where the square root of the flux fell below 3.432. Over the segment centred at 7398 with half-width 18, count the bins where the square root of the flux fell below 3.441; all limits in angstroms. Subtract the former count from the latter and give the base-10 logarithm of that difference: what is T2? 1.1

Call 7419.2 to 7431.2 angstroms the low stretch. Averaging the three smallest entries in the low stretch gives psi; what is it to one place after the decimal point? 11.9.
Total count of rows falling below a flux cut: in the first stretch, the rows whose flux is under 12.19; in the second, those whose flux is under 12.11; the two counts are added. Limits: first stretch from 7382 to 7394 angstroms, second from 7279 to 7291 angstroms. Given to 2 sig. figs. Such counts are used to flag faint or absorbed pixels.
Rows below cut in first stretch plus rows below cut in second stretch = 12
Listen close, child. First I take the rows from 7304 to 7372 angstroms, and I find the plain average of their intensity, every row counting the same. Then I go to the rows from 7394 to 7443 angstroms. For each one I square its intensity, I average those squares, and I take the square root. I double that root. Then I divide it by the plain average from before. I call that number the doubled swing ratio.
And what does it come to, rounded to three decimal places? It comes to 1.983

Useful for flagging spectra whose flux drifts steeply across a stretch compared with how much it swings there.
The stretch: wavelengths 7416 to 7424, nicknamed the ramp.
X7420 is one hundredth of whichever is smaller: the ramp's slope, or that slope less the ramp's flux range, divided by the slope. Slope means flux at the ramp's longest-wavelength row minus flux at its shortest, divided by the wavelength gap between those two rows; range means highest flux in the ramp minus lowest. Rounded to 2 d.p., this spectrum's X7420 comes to -1.32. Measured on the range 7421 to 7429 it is -0.09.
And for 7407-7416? 0.00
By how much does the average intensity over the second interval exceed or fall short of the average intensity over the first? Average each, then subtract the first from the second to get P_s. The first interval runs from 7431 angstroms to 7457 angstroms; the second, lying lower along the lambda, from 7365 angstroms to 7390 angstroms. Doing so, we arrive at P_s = -0.17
